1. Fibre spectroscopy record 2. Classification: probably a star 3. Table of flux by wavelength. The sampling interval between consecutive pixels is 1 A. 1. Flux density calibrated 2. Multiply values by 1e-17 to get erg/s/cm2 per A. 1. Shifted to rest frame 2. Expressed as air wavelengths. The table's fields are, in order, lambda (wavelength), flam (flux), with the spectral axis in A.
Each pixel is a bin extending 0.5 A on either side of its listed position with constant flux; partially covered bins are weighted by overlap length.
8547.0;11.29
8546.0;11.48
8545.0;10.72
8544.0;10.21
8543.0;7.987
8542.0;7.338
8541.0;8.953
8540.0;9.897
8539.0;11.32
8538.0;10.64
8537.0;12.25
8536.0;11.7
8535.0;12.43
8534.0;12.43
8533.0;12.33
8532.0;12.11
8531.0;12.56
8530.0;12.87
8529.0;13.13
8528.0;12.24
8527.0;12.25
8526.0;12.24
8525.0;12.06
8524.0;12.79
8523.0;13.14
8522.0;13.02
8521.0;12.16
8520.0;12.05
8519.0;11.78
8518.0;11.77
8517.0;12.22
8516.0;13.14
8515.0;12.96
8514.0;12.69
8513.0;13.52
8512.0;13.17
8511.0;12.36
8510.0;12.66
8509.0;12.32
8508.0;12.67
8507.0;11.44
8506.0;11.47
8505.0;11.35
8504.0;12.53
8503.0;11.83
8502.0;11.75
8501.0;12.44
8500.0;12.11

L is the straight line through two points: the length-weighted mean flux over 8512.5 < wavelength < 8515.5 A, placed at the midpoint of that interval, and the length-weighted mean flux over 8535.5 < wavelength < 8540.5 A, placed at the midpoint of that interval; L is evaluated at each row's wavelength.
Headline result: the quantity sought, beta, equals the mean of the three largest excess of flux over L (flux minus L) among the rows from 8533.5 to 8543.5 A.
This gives 1.0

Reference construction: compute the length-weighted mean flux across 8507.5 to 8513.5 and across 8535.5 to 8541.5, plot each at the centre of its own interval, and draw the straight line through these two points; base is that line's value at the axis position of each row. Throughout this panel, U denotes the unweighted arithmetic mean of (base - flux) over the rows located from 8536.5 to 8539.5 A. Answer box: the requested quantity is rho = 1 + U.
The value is 0.4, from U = -0.57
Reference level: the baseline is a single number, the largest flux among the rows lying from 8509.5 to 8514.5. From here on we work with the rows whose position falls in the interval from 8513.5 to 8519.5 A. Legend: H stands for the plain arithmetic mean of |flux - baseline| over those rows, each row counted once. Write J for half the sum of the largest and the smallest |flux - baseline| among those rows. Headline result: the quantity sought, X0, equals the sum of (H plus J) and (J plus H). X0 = 4.3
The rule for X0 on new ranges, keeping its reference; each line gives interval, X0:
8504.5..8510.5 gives 6.1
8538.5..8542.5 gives 16.7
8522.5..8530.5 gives 3.7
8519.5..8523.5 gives 3.7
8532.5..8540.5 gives 8.5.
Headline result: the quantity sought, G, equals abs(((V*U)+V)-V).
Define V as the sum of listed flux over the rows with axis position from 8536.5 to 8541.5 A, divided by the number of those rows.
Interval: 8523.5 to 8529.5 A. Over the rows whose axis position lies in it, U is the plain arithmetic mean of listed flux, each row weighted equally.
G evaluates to 132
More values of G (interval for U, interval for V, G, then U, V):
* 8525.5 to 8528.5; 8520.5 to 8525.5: 155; 12.2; 12.6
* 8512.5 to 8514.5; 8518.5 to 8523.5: 163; 13.1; 12.4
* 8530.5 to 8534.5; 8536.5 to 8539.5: 141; 12.4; 11.4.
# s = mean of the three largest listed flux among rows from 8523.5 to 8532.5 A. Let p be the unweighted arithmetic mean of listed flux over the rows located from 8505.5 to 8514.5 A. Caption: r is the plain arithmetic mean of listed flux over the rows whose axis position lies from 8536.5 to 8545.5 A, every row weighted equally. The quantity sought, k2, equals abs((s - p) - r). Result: 9.5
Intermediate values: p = 12.5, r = 9.9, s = 12.9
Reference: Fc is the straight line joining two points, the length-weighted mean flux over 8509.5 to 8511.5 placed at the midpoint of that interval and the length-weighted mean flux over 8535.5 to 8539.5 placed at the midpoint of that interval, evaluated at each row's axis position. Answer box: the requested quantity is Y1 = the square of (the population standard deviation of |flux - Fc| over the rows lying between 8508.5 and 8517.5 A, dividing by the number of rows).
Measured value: 0.12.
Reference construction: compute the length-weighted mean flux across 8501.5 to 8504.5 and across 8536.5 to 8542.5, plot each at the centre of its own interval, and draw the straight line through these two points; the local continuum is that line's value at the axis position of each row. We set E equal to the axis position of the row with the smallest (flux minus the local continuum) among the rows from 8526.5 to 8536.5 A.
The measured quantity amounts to 8536.0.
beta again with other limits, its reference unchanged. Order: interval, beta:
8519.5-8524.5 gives 0.6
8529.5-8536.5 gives 1.0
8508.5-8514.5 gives 0.0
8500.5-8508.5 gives -1.3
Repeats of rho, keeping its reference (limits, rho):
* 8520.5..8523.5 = 0.2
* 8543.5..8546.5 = 0.5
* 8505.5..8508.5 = 2.2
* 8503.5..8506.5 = 2.4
